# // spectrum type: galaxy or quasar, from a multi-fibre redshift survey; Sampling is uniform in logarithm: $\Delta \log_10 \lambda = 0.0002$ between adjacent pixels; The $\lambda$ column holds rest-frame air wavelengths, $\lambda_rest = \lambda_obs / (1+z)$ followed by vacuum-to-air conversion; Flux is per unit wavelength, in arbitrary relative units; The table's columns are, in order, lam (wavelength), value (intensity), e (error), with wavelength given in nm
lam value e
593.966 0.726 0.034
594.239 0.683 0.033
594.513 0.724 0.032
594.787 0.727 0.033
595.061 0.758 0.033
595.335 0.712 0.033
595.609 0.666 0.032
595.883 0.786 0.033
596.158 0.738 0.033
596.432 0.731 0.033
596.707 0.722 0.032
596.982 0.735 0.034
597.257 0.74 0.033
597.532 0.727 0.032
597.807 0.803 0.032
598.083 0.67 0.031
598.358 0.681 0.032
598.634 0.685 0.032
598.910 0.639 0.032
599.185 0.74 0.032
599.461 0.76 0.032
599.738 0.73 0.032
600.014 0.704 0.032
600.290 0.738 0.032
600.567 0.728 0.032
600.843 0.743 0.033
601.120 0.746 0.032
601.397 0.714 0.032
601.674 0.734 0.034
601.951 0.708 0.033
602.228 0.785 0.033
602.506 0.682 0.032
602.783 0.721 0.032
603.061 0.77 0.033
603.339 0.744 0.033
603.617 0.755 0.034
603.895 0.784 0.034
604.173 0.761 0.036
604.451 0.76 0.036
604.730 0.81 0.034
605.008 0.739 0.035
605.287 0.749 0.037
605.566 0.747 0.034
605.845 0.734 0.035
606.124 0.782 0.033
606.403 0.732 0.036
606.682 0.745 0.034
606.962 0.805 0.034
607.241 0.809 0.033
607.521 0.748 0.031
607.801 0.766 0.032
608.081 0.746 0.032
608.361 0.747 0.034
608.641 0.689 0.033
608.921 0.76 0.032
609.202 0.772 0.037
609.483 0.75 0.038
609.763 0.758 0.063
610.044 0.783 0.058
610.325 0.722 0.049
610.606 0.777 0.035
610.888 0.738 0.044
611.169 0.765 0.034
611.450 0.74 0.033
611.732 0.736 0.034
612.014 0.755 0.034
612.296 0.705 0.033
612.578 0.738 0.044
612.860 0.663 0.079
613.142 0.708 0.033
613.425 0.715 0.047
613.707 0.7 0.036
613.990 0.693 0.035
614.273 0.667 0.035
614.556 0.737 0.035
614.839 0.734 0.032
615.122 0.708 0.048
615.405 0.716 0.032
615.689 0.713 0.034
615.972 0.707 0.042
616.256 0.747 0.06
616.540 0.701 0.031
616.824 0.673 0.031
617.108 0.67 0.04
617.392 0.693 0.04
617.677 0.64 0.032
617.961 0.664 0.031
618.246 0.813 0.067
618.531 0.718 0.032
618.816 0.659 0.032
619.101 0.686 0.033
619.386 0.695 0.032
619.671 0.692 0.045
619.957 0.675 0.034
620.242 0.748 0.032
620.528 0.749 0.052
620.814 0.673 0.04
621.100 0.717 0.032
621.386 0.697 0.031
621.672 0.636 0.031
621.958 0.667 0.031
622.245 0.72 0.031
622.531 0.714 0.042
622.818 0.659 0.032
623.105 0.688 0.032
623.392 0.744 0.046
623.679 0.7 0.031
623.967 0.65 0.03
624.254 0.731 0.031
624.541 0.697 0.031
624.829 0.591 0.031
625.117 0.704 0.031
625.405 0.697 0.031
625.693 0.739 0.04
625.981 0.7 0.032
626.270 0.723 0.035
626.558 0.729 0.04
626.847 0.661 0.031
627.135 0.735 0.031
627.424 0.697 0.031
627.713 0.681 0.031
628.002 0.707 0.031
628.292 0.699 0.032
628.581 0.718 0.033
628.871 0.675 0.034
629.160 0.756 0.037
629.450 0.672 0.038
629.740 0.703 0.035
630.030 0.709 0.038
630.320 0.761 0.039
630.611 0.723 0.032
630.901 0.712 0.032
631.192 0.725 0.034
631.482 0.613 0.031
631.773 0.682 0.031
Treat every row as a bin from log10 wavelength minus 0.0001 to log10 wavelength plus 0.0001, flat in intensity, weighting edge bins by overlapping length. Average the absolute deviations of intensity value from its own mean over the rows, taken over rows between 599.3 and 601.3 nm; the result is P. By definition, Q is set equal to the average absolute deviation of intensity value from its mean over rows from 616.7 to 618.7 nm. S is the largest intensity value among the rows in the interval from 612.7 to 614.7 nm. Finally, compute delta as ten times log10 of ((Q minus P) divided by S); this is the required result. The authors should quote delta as -14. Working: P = 0.013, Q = 0.0398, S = 0.737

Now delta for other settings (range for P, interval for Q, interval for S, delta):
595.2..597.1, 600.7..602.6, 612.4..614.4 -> -27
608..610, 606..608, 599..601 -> -19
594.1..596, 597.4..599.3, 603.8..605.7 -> -18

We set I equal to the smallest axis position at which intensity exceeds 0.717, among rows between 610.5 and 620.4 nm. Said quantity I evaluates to 610.606 nm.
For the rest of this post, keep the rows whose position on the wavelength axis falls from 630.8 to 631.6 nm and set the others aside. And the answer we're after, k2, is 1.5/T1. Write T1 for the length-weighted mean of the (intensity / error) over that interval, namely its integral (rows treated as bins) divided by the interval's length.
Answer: 0.071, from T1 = 21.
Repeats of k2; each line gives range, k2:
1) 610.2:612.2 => 0.073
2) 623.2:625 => 0.072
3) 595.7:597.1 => 0.067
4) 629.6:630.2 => 0.077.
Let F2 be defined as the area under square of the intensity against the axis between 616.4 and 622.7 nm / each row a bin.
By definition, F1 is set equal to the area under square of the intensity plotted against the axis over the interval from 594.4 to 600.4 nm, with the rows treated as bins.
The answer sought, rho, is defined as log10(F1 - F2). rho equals -1.03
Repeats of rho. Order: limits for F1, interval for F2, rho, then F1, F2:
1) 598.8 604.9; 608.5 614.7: -1.55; 3.34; 3.32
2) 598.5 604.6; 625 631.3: -0.97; 3.29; 3.18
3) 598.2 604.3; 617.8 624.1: -0.76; 3.25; 3.08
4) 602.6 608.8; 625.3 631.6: -0.40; 3.55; 3.15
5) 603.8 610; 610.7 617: -0.47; 3.58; 3.24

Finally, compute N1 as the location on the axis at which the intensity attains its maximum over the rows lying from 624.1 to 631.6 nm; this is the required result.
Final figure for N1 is 630.320 nm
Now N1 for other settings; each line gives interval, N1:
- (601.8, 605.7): 604.730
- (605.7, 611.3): 607.241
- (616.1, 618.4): 618.246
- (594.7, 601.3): 597.807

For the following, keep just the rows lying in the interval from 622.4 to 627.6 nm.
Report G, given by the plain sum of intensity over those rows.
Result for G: 12.6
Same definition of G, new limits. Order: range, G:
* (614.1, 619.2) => 12.6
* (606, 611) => 13.6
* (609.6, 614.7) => 13.1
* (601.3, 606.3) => 13.5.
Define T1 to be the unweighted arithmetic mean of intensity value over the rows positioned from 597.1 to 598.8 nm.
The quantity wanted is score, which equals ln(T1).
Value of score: -0.332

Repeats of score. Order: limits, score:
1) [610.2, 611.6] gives -0.290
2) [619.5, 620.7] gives -0.334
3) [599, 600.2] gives -0.310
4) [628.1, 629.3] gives -0.340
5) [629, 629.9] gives -0.342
